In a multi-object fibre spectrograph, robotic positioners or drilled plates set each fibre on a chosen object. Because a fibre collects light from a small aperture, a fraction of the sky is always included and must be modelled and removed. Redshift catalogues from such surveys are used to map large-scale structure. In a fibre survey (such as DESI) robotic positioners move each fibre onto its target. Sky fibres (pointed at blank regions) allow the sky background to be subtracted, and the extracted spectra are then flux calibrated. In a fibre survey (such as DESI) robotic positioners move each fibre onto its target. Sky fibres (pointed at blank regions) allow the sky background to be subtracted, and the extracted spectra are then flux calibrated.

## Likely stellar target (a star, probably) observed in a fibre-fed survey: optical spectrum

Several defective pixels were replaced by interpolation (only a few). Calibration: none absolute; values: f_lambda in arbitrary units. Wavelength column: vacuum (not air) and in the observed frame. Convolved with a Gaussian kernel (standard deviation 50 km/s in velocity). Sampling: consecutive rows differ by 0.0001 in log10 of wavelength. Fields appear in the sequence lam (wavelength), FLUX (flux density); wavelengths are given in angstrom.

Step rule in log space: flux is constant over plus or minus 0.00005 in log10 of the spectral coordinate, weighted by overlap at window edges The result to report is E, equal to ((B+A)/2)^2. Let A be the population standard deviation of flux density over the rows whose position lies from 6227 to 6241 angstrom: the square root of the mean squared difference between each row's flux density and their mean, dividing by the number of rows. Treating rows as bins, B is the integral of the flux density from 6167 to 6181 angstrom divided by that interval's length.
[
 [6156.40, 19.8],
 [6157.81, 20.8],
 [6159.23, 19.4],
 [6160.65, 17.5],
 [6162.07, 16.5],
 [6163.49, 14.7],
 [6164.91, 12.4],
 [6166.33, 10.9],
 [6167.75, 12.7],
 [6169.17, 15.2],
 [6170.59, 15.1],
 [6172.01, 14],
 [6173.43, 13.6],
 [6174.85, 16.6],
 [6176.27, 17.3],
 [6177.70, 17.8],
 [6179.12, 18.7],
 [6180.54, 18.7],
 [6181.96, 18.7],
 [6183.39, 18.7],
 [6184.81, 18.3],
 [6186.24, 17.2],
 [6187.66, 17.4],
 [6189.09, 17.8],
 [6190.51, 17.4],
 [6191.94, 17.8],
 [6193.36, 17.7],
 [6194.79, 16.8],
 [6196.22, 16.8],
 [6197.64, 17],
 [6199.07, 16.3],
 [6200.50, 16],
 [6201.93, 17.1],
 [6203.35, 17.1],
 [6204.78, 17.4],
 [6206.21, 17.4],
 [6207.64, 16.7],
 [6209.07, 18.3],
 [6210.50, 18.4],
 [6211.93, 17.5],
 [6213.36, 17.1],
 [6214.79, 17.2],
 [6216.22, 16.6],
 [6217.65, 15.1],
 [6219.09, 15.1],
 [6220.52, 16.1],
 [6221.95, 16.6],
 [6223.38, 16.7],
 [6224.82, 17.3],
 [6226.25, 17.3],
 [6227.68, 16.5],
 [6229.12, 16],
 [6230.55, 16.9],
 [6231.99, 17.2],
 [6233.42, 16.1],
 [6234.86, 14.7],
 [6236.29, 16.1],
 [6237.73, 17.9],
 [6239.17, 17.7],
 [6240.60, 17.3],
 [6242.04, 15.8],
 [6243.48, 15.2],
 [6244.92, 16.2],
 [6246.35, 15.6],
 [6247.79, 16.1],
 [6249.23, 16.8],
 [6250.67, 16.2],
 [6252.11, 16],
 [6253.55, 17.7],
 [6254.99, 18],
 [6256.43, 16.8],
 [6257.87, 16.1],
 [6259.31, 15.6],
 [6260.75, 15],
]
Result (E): 71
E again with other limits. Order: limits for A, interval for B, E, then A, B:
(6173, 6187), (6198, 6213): 88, 1.50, 17.2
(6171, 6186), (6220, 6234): 86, 1.85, 16.7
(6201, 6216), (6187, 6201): 78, 0.51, 17.1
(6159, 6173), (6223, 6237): 89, 2.40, 16.5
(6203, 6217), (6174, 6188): 85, 0.56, 17.9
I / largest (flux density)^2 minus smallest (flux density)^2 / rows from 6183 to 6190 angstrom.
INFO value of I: 54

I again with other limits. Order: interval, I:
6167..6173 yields 70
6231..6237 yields 80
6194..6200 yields 23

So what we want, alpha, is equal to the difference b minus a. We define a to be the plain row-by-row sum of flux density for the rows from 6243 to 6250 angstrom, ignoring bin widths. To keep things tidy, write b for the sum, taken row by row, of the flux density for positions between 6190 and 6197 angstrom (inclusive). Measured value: 7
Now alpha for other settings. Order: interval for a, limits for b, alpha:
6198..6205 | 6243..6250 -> -4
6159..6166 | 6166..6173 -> -13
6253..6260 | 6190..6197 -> 2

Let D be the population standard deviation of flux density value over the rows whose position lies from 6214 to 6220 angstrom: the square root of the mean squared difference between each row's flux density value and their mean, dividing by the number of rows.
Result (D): 0.9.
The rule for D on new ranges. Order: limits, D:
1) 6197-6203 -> 0.5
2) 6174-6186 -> 0.7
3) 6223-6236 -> 0.8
